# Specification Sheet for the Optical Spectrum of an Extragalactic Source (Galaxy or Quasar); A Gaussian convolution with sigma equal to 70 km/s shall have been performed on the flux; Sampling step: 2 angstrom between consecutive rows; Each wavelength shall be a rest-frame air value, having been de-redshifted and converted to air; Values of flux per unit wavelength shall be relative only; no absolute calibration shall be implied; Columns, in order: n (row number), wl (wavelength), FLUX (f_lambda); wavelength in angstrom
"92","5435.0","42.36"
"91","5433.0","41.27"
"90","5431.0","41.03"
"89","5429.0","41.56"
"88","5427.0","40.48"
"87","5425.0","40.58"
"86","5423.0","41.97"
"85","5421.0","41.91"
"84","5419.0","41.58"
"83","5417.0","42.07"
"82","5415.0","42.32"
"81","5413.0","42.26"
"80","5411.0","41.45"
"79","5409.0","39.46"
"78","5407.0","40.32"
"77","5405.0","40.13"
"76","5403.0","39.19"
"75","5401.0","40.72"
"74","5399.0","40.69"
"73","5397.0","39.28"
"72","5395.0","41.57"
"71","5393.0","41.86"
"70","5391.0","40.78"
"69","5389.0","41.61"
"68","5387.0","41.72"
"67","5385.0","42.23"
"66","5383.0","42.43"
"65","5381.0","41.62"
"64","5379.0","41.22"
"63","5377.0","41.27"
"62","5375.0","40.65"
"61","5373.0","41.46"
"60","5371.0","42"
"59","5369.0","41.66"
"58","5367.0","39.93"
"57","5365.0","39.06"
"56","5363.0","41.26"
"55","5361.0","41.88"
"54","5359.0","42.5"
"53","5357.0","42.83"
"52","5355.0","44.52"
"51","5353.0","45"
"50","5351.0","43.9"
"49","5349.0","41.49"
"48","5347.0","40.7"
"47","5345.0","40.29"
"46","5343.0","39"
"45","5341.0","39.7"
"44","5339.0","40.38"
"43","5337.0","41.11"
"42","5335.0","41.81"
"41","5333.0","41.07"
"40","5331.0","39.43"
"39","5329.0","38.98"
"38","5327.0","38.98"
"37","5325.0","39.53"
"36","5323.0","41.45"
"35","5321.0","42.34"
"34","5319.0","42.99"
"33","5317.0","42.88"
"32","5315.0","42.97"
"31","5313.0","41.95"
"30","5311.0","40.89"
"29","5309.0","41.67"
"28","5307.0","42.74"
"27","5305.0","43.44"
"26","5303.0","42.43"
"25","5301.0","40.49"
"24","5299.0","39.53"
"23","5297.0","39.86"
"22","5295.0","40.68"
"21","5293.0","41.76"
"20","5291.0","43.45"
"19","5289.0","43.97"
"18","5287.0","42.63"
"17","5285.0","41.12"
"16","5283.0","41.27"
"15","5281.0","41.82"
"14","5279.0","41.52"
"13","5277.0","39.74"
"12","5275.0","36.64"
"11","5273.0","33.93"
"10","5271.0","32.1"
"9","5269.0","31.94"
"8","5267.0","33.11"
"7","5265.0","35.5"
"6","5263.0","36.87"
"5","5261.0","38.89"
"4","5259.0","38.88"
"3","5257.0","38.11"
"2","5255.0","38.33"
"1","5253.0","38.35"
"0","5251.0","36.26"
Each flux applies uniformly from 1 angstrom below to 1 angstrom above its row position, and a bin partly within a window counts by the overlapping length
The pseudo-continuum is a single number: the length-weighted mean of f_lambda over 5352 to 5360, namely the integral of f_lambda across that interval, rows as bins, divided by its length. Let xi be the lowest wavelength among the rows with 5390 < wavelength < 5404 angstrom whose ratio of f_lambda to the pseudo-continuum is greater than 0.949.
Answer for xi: 5393.0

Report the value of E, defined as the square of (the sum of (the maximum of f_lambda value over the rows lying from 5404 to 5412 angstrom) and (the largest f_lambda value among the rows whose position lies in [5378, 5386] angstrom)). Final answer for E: 7036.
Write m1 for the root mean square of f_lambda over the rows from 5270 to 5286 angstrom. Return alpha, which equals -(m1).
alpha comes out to -38.7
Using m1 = 38.7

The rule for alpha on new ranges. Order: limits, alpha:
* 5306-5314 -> -41.8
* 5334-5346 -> -40.4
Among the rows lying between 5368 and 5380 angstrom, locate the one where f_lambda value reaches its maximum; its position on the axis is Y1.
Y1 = 5371.0 angstrom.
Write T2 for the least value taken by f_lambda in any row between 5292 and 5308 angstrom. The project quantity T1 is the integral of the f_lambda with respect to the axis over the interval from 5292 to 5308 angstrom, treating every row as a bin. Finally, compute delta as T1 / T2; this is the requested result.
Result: 16.7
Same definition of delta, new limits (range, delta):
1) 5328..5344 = 16.5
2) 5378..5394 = 16.4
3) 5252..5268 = 18.0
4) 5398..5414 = 16.5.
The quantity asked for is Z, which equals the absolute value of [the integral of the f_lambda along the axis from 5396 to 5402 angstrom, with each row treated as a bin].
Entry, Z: 241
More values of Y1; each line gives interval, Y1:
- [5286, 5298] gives 5289.0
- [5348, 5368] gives 5353.0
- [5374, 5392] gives 5383.0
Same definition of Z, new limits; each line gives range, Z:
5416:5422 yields 251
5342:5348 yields 240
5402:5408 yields 239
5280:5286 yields 248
